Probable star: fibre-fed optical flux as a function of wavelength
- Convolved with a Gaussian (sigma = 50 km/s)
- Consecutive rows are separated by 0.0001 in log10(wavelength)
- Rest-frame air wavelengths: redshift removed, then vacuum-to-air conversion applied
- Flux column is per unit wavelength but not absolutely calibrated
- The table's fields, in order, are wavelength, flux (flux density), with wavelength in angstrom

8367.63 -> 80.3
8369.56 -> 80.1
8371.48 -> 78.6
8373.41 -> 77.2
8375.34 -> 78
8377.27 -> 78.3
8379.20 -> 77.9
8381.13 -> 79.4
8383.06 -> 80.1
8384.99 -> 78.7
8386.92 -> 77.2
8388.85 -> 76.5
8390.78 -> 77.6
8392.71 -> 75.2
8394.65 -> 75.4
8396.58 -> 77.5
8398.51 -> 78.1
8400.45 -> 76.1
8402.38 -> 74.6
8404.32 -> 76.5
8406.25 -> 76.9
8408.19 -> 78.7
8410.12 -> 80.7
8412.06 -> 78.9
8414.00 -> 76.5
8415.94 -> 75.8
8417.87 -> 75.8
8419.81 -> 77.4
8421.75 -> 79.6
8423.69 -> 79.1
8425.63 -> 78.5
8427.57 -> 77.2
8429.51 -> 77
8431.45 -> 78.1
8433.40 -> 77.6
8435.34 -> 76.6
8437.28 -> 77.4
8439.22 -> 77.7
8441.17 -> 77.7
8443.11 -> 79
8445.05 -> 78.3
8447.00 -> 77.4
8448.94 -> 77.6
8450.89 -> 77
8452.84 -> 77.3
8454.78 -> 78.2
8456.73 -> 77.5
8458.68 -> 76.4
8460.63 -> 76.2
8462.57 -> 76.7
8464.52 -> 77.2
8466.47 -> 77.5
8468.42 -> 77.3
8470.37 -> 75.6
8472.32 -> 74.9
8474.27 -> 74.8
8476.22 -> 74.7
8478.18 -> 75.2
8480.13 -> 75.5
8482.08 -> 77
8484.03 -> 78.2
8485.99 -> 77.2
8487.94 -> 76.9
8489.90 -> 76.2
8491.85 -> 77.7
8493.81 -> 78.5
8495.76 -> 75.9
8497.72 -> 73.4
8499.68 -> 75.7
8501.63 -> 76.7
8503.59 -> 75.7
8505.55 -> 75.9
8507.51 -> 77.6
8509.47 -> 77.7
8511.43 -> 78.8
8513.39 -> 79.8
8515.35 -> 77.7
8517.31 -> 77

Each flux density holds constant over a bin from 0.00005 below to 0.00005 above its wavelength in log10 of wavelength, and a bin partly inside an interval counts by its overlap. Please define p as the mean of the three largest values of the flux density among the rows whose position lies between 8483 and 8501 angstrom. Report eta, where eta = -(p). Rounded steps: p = 78.1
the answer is -78.1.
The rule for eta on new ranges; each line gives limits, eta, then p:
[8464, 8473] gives -77.3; 77.3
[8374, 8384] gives -79.3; 79.3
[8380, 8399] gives -79.4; 79.4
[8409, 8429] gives -79.8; 79.8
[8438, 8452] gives -78.3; 78.3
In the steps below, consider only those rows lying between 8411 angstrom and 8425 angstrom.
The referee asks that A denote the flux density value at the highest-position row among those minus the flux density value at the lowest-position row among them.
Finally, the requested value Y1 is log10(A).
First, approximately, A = 0.2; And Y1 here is -0.7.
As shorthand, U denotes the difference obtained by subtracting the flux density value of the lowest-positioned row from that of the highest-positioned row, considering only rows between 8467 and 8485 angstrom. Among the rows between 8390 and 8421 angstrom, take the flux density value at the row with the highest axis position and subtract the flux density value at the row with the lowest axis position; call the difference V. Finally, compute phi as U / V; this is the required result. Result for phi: -4.5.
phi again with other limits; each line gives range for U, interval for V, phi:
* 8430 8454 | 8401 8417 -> -0.7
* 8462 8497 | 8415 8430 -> -0.7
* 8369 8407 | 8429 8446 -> -2.5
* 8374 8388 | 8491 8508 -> 8.0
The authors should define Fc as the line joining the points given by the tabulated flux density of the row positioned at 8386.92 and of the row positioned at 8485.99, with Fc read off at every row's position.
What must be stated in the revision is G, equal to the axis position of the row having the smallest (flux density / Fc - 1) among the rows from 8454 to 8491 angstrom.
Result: 8476.22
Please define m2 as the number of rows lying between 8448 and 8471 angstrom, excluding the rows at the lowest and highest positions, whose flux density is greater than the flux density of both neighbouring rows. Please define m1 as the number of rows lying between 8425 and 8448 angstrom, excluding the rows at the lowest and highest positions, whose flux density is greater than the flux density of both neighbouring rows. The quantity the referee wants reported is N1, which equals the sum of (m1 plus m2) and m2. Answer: 6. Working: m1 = 2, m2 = 2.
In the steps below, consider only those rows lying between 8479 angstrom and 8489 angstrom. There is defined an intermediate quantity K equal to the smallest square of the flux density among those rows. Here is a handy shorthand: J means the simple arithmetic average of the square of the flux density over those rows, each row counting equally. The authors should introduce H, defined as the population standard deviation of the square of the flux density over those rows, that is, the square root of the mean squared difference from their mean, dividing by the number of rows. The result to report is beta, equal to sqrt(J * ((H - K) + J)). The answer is 1452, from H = 133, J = 5924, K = 5700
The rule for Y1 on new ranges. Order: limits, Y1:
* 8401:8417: 0.1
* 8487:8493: -0.1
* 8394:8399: 0.4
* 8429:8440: -0.2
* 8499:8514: 0.6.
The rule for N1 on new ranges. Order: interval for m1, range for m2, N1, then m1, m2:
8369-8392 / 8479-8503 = 6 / 2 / 2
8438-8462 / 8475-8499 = 7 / 3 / 2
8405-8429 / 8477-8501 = 6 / 2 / 2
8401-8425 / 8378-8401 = 8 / 2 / 3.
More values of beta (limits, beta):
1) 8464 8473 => 1536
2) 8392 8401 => 1468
